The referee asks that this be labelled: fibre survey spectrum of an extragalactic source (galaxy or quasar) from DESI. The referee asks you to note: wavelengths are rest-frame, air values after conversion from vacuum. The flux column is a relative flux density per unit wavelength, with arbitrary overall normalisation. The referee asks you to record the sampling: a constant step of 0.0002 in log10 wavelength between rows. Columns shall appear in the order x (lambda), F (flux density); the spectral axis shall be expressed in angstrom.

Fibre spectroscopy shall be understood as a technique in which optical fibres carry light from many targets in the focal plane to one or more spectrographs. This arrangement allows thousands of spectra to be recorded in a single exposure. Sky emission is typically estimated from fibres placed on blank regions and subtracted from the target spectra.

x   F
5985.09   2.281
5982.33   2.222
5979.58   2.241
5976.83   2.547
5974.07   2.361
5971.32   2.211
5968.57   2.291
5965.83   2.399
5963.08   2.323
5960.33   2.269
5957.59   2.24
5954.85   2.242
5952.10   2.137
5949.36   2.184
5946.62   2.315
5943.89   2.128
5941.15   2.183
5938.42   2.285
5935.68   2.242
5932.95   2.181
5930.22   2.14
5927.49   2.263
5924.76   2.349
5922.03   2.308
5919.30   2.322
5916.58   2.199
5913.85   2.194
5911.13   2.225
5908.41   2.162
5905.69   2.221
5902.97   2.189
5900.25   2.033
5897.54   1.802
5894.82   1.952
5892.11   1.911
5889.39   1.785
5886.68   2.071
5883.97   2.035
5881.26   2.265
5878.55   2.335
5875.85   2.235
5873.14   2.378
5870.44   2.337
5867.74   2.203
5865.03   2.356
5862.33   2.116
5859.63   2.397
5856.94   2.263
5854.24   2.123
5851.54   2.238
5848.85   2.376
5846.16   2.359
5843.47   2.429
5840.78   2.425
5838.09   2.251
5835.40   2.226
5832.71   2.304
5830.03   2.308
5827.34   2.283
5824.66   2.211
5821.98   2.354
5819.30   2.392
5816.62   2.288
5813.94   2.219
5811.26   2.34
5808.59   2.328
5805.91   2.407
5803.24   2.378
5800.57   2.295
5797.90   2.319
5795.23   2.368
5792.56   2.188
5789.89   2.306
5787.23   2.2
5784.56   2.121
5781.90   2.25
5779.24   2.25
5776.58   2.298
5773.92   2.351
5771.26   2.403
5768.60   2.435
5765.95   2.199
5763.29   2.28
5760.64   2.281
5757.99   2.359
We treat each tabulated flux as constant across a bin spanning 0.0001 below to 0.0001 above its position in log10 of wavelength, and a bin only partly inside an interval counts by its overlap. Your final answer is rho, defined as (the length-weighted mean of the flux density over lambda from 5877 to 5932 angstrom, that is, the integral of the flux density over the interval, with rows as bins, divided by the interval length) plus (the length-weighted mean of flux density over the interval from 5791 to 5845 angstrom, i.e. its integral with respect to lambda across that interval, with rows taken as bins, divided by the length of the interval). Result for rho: 4.45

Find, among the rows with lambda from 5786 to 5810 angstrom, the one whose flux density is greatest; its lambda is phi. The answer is 5805.91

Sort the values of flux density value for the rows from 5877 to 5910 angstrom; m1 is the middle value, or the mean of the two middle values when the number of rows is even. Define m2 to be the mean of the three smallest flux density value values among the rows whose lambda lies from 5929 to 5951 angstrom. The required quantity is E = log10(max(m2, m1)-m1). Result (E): -1.0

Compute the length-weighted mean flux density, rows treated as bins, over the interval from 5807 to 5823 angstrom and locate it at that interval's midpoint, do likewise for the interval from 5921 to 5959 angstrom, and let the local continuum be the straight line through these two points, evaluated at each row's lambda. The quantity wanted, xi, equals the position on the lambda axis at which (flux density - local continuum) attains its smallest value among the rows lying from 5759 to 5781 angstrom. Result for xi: 5765.95 angstrom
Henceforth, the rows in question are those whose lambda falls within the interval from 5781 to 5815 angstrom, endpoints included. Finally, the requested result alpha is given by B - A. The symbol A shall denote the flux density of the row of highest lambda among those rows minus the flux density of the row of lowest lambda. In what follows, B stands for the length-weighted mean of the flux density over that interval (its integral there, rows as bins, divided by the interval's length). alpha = 2.32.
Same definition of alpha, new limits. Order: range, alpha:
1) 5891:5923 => 1.73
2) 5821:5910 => 2.40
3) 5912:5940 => 2.16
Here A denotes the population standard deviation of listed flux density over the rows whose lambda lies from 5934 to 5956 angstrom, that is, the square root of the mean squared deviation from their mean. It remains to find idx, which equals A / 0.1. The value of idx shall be 0.63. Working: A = 0.063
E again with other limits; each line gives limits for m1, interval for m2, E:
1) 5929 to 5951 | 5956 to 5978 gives -1.2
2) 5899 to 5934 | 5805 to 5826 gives -1.4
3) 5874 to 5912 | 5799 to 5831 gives -0.9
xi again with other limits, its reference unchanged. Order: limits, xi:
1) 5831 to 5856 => 5854.24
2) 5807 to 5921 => 5889.39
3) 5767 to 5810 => 5784.56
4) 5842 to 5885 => 5883.97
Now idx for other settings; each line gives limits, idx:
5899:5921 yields 0.75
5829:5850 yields 0.71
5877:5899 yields 1.88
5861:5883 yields 0.84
